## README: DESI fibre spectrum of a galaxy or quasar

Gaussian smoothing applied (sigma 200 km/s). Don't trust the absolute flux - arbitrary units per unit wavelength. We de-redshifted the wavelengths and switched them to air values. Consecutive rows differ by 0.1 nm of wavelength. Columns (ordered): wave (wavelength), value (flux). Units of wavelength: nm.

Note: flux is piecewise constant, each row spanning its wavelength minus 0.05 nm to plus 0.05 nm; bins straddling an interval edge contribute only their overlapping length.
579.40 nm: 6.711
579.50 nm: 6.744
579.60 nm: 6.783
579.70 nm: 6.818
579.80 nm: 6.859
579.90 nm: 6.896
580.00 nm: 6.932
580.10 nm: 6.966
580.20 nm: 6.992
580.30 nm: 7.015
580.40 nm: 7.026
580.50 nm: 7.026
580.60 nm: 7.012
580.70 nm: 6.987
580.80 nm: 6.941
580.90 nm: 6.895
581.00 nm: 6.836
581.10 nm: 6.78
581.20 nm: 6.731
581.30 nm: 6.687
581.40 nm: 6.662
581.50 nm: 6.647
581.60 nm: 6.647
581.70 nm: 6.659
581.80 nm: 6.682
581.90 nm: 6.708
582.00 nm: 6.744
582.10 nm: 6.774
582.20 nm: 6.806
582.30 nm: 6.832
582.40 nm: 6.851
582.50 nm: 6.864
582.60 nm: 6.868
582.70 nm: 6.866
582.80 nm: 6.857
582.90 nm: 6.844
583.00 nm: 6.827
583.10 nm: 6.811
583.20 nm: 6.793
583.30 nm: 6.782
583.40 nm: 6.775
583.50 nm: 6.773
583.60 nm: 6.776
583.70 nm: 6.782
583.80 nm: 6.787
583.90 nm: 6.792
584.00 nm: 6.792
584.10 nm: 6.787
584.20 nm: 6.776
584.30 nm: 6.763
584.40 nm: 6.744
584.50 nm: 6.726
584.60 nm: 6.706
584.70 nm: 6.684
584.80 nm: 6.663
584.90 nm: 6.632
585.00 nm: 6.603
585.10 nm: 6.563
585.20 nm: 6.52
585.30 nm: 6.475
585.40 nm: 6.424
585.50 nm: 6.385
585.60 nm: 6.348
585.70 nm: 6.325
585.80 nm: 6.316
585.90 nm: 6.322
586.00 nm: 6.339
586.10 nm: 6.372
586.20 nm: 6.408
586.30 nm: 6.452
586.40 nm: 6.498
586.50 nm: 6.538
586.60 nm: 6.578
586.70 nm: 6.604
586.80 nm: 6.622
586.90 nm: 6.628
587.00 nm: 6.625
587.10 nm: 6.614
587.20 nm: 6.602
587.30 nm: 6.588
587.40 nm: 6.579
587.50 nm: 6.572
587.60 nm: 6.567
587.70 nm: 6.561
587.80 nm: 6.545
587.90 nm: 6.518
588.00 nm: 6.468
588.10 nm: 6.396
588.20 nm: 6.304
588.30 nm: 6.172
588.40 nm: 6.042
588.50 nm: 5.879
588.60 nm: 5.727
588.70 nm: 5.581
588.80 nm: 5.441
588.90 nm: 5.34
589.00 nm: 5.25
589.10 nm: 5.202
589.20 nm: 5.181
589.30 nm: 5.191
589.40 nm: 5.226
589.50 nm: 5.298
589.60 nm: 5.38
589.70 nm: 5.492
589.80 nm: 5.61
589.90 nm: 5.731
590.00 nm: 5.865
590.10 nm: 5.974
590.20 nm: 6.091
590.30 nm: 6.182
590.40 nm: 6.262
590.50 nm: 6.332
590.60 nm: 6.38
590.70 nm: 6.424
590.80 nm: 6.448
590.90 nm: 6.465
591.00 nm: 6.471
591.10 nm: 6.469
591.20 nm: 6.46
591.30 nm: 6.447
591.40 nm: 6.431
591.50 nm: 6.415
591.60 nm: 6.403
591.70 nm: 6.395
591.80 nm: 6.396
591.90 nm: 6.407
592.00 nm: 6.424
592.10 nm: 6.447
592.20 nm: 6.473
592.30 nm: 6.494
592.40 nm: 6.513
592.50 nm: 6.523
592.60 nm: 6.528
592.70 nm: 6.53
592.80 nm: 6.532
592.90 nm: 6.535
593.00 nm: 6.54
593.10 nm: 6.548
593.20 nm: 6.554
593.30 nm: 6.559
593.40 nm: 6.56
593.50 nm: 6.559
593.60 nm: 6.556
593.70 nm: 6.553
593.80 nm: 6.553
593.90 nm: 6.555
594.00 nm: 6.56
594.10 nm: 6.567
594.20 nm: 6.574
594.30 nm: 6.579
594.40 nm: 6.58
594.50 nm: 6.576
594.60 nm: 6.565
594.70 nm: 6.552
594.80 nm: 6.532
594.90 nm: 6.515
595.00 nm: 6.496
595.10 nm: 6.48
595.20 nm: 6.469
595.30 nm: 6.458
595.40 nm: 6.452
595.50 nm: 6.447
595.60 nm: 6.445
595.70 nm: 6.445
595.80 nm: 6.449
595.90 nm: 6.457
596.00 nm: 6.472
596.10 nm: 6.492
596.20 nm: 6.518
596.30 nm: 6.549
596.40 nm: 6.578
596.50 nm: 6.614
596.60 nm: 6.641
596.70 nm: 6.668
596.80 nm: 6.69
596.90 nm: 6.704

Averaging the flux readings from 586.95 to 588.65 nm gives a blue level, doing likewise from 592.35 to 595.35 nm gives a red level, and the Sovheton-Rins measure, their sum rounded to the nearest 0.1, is 12.9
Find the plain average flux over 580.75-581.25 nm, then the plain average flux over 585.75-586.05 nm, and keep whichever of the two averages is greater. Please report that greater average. 6.84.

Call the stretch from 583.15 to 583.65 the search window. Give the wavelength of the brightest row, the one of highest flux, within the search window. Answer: 583.20 nm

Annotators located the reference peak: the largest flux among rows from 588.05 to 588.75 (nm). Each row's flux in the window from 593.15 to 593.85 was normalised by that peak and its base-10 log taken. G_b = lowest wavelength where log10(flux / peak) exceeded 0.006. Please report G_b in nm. 593.20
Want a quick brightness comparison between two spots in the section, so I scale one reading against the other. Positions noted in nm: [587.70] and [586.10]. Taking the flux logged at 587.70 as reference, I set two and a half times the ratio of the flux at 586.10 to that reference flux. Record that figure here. 2.43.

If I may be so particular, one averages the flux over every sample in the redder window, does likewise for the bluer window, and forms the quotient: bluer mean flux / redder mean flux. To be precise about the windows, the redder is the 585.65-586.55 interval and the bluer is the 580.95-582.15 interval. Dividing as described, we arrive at 1.049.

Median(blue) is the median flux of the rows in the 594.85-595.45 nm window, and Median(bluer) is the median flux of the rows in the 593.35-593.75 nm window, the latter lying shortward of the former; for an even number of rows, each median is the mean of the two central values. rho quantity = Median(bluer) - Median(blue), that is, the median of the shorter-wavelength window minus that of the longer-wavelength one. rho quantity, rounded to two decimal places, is 0.08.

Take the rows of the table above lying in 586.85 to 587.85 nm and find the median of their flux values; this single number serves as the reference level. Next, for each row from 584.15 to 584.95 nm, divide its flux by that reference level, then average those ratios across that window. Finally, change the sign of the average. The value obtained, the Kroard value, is -1.02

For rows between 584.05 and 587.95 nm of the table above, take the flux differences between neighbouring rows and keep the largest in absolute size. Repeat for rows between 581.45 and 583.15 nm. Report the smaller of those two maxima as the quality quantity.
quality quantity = 0.036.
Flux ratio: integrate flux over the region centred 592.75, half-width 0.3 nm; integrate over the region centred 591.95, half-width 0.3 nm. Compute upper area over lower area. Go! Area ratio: 1.02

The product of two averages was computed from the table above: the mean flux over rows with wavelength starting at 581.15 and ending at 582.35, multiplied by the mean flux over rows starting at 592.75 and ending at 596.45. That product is 44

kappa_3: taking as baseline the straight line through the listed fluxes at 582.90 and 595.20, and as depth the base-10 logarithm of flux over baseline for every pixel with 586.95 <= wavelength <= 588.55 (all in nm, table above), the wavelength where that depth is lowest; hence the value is 588.50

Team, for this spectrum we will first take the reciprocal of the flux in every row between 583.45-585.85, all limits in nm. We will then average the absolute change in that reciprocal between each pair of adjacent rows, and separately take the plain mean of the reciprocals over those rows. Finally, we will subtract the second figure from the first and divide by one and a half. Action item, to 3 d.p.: -0.100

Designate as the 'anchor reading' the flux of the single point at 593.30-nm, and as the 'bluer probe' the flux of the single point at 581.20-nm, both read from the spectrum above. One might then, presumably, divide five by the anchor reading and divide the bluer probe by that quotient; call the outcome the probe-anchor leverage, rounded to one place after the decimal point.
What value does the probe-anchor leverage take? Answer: 8.8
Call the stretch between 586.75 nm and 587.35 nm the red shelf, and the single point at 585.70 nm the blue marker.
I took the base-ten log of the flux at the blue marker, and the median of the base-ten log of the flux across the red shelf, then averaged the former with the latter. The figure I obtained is 0.811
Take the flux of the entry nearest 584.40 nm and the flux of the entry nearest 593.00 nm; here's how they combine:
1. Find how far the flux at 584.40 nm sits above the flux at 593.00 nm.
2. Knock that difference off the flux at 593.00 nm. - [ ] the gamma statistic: 6.3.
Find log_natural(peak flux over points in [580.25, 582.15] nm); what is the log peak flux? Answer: 1.95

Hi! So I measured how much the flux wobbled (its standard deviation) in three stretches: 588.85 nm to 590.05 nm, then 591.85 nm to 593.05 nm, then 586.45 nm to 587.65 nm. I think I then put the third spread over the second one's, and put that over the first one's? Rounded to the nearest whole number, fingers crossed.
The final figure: 3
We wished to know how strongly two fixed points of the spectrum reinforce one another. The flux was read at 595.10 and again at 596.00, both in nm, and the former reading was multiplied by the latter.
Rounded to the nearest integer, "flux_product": 42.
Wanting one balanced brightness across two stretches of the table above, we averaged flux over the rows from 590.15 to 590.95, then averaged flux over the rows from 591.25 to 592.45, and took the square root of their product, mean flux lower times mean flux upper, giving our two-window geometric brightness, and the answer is 6.38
